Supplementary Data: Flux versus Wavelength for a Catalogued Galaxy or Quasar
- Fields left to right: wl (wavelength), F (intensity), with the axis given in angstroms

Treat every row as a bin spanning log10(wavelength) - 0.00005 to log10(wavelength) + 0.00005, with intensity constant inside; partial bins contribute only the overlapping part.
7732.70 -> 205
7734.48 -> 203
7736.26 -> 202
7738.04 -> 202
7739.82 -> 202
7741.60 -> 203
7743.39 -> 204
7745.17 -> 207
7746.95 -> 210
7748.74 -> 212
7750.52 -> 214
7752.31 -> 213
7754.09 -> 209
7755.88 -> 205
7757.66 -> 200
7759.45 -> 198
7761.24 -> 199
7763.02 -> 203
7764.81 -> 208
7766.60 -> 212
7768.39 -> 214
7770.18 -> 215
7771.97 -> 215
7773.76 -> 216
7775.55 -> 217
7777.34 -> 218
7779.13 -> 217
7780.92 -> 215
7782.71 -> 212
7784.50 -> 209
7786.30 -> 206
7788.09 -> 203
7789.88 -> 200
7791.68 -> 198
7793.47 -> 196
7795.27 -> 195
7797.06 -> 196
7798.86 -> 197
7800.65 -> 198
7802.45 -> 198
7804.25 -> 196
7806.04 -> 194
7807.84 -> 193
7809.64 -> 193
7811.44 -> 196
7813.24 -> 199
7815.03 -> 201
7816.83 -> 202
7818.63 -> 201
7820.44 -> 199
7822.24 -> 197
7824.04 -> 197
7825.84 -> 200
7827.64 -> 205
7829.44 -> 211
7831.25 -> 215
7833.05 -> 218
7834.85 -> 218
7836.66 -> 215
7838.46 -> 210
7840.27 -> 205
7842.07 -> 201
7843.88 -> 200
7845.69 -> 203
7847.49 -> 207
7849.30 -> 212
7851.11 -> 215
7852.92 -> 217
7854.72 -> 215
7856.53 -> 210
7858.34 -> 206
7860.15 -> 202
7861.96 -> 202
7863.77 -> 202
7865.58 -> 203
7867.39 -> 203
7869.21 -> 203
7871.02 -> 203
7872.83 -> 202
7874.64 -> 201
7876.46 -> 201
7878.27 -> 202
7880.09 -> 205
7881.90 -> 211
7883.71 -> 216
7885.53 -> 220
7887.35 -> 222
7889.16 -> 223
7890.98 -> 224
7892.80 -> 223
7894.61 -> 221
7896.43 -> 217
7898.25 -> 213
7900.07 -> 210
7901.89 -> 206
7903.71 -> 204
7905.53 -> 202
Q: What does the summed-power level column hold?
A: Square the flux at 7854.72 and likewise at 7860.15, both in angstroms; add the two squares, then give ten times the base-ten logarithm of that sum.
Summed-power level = 49.4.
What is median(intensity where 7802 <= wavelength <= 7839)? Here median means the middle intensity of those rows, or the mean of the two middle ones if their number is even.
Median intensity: 200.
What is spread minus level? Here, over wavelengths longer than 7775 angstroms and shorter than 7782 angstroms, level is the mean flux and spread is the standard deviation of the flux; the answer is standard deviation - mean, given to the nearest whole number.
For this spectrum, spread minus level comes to -216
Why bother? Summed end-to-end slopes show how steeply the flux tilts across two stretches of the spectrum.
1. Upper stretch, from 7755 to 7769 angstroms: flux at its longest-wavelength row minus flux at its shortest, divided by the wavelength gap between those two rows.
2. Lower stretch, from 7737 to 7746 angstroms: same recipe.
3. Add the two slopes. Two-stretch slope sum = 1.4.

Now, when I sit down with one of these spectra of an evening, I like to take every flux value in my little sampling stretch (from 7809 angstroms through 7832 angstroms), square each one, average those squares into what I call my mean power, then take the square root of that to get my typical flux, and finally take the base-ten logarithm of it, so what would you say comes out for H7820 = 2.30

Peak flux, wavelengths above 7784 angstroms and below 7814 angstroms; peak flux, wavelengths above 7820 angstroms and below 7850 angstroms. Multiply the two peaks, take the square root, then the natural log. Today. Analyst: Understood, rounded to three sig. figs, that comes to 5.36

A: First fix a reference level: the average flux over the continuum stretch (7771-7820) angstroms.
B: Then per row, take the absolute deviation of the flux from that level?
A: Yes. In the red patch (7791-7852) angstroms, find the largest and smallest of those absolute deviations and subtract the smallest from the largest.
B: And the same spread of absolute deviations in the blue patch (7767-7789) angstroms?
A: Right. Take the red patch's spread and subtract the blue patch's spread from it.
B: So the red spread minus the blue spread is 0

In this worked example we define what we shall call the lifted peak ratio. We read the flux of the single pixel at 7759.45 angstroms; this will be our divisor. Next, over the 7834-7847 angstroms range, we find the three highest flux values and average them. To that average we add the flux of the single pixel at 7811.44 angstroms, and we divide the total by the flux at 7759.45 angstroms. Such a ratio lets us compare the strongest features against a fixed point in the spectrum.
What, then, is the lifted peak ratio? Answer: 2.07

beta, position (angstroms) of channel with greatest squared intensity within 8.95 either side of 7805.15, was 7813.24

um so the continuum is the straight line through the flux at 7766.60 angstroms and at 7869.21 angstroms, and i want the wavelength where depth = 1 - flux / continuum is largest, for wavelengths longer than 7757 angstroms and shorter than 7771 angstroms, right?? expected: 7759.45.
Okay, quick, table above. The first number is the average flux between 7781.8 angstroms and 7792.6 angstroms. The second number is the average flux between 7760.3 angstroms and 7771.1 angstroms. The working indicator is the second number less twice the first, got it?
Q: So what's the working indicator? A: -201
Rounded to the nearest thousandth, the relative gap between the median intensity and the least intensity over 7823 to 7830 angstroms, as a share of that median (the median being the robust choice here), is 0.027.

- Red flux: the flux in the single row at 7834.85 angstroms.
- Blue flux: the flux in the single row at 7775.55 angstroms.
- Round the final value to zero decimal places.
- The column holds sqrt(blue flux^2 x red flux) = 3204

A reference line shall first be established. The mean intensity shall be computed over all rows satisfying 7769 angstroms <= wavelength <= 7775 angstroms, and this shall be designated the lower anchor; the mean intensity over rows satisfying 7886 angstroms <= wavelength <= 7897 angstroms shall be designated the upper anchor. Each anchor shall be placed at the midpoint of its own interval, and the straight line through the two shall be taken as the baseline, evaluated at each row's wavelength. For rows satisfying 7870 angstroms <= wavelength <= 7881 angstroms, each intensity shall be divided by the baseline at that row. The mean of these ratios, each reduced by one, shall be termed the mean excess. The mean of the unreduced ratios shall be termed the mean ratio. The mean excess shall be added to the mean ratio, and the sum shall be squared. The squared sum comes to 0.69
